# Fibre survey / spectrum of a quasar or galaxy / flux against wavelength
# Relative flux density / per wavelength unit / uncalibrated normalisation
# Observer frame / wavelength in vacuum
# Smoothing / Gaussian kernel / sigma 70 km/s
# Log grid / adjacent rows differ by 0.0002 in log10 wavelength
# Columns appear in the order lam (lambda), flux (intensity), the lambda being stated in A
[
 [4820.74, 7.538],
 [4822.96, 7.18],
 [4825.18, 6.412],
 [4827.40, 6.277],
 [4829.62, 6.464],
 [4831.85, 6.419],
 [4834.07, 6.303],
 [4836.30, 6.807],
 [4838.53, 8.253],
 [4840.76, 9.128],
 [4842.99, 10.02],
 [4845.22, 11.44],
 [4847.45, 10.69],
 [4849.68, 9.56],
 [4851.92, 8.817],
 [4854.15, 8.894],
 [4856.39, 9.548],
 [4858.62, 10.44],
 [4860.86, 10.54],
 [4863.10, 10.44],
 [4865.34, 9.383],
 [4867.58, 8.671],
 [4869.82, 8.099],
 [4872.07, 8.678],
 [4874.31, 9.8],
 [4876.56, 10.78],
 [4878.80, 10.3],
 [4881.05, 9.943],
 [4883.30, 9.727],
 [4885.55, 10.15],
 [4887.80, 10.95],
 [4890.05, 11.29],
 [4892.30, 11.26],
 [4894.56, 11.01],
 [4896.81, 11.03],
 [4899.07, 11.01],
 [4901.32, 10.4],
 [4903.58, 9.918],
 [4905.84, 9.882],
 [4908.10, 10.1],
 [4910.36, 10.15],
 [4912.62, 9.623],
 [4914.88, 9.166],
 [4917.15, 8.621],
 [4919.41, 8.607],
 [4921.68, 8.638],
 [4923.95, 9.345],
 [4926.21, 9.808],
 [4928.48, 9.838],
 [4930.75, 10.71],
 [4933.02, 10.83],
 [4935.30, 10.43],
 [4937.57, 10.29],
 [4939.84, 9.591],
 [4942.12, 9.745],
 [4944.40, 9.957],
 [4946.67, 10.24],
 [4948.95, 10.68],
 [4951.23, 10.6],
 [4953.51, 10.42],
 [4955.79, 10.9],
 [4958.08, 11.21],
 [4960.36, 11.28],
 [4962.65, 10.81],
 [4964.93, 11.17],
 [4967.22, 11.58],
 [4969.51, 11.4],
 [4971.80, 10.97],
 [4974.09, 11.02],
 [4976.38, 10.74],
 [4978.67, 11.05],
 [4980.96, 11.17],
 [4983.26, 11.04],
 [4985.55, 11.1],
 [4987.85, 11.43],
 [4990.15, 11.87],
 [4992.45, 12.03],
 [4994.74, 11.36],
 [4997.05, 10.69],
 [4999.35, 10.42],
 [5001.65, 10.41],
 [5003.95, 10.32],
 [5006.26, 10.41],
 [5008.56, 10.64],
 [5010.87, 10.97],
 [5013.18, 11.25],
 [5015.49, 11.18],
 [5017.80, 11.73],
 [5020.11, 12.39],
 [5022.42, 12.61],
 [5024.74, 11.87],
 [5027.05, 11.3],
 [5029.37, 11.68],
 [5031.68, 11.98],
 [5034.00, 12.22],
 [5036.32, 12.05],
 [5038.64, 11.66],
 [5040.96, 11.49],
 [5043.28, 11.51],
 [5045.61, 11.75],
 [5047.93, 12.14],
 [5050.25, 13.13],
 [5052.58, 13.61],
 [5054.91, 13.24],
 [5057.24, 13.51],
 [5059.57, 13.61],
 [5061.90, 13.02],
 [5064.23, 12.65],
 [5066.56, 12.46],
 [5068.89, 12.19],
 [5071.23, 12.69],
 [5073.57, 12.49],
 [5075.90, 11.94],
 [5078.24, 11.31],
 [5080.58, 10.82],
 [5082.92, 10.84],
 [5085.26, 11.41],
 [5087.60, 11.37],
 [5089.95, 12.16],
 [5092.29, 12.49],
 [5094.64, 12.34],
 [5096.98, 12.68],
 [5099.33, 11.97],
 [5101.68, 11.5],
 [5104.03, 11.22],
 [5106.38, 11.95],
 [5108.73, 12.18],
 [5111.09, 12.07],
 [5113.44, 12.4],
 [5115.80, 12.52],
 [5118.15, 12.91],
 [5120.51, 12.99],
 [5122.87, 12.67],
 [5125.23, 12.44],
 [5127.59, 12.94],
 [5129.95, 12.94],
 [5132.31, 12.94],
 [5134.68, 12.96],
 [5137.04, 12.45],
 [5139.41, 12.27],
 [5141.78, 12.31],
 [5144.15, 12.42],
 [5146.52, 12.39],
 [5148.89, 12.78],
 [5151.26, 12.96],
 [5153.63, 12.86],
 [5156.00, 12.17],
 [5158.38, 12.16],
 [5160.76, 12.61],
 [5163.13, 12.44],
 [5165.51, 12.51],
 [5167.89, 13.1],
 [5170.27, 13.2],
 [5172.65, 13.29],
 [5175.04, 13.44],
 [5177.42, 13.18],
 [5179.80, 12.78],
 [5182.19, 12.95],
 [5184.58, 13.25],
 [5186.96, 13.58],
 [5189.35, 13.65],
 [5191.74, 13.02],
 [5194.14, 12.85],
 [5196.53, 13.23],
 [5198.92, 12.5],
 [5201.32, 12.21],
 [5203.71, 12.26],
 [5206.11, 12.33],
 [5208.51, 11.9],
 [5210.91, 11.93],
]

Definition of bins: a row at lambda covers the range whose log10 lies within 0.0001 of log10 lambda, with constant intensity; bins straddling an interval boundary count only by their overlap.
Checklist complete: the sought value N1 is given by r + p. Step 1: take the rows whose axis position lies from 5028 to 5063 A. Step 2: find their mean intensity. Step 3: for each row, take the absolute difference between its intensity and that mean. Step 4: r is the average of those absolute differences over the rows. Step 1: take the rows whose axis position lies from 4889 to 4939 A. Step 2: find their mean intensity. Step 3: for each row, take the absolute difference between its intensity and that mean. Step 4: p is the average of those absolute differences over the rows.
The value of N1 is 1.4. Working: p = 0.7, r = 0.73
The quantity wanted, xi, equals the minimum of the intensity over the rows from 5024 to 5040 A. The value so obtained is 11.3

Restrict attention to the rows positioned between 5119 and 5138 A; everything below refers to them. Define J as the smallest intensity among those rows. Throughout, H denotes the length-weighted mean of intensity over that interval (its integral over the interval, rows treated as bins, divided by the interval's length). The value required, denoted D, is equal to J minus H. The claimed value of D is -0.4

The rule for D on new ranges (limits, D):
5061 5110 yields -1.2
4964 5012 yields -0.7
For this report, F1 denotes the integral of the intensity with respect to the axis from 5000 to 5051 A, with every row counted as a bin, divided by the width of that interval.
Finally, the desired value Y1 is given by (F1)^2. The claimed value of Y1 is 134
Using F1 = 11.6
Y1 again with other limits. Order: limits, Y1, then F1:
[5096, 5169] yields 156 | 12.5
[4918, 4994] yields 113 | 10.6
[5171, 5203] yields 171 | 13.1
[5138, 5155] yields 158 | 12.6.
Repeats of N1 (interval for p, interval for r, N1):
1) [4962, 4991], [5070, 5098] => 0.8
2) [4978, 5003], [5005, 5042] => 0.9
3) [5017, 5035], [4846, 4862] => 1.0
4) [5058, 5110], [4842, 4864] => 1.2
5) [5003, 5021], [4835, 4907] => 1.4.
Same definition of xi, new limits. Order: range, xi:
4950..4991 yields 10.42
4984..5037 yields 10.32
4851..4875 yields 8.099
